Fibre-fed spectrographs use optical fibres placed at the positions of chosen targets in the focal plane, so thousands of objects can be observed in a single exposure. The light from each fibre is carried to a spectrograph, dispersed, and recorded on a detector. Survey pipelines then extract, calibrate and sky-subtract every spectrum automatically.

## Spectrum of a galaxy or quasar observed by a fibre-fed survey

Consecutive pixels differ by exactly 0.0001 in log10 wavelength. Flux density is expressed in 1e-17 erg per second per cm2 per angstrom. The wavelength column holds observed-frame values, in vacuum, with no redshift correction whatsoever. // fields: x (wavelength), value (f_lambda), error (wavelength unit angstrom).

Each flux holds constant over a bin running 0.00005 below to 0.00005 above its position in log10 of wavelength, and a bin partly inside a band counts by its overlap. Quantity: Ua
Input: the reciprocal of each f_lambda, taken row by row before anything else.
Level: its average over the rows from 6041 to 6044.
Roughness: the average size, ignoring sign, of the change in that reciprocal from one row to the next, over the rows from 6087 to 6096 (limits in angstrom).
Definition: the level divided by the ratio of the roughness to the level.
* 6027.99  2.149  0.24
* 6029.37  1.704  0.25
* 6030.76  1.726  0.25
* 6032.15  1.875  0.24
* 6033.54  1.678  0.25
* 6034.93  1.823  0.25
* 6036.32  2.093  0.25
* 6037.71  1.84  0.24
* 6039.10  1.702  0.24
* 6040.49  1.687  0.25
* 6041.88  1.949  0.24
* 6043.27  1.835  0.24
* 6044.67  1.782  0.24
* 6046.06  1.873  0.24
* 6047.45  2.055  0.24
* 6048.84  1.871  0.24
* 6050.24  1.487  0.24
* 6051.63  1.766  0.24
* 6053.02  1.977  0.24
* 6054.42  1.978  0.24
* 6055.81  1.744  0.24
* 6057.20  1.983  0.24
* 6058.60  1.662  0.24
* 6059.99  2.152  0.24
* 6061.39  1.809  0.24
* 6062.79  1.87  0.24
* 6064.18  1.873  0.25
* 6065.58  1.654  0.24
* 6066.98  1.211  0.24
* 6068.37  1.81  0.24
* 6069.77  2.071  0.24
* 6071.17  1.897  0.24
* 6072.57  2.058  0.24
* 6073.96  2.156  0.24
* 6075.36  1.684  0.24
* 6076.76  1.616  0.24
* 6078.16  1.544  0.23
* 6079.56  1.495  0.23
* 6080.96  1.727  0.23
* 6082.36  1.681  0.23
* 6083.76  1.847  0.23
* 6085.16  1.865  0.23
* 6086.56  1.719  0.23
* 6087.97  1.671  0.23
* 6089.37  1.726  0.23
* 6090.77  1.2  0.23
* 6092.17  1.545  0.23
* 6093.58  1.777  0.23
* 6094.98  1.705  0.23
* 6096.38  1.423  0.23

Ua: 2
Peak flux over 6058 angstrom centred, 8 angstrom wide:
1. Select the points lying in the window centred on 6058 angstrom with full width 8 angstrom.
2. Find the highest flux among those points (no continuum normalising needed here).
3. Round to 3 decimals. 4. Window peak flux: 2.152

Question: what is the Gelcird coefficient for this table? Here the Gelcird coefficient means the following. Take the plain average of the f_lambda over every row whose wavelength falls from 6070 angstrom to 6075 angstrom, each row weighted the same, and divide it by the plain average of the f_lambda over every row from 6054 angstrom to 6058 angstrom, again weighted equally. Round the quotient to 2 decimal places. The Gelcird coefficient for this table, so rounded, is 1.07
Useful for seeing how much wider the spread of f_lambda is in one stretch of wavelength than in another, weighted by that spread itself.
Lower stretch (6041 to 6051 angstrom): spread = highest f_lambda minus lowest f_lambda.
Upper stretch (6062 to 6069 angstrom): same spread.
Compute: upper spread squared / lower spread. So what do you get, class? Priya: 0.8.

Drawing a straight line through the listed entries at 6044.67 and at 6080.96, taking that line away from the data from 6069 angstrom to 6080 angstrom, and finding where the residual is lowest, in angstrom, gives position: 6079.56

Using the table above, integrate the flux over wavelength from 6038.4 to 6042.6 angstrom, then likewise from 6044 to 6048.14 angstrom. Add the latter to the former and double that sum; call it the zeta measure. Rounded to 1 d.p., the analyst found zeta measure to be 30.7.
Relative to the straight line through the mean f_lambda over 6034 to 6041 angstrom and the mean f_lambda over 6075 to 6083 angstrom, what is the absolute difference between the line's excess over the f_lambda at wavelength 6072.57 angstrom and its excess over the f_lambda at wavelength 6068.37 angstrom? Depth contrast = 0.27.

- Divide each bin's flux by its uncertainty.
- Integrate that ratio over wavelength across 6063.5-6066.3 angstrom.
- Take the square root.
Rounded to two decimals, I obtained 4.48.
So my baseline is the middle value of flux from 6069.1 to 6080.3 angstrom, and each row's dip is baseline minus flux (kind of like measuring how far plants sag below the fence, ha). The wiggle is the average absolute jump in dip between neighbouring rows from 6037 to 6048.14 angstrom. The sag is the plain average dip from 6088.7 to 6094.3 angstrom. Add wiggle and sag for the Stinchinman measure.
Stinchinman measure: 0.351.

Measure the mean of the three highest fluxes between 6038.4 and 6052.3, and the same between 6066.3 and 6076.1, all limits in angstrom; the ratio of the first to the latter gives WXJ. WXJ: 0.94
